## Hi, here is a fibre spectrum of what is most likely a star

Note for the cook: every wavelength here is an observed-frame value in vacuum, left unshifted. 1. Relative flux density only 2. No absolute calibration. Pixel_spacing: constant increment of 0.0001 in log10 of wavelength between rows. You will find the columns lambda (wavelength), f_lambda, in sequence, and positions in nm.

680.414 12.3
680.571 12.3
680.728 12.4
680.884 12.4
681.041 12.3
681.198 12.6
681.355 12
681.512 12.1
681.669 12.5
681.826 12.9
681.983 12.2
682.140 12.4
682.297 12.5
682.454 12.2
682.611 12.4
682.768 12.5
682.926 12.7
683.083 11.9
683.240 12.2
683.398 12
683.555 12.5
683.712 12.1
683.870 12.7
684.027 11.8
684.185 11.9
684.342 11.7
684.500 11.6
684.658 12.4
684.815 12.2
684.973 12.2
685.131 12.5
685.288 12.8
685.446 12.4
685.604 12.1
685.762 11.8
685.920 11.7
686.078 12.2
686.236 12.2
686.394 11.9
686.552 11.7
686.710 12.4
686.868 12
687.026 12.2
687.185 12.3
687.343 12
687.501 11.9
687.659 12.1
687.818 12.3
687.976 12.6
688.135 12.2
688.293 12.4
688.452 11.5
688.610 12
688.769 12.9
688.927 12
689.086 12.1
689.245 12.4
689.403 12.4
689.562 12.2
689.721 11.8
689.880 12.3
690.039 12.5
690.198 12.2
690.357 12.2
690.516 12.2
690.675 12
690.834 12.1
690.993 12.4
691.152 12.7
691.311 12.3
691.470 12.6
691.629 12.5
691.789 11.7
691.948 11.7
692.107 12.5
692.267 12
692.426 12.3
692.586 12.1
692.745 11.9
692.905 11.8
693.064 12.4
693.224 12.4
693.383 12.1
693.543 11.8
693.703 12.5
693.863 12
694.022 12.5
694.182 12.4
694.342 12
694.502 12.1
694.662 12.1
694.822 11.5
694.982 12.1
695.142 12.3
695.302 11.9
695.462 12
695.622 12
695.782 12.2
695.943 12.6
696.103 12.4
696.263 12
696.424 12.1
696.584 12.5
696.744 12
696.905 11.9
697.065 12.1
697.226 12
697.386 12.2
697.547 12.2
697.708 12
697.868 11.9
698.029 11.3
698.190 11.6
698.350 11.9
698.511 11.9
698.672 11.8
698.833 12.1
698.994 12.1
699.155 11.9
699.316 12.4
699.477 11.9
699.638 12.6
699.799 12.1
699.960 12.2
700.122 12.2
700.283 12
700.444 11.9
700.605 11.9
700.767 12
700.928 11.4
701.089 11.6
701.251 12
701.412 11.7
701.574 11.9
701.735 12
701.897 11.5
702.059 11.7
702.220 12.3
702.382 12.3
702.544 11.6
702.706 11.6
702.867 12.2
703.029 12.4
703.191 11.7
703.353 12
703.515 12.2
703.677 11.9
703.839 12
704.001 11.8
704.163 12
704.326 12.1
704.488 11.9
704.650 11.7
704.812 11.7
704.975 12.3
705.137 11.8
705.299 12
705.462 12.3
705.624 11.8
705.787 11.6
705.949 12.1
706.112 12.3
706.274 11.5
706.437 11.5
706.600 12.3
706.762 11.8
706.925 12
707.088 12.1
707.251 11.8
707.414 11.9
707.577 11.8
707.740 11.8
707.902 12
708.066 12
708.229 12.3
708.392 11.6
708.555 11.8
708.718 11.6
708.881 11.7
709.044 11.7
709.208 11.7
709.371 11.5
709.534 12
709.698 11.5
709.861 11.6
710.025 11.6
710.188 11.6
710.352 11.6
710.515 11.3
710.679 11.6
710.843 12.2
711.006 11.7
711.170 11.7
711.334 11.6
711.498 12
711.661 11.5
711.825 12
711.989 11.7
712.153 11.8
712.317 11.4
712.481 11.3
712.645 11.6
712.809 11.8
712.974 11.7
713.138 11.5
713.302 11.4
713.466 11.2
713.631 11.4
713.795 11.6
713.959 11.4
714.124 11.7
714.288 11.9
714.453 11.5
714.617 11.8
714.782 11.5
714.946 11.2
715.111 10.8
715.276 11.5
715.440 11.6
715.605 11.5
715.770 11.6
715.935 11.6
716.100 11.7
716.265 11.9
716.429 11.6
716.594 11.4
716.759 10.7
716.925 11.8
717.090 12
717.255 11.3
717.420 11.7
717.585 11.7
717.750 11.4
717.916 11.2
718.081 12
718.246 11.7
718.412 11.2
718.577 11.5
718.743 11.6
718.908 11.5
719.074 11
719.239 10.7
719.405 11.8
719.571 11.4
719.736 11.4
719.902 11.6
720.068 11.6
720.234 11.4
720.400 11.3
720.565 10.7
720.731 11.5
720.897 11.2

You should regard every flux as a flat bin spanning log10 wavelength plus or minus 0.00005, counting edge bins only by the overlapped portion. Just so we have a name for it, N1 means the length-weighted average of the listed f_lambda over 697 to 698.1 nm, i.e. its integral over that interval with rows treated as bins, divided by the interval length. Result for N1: 12.0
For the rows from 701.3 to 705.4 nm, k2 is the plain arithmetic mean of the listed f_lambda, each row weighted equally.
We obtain 11.9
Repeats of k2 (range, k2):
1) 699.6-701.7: 12.0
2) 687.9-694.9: 12.2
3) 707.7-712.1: 11.7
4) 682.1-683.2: 12.4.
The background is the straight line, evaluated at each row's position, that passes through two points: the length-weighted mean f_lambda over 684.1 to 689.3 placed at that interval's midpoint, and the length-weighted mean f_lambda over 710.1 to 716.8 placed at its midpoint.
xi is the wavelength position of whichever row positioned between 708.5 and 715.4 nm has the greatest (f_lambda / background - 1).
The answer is 710.843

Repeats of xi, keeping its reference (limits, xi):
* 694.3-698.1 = 695.943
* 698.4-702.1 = 699.638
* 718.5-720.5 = 719.405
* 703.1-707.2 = 706.600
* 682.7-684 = 683.870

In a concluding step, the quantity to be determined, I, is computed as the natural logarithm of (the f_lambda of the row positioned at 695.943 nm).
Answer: 2.53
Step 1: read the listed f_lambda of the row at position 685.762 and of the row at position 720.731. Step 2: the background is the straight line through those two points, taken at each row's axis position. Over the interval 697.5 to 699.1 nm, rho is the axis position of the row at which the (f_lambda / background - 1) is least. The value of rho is 698.029 nm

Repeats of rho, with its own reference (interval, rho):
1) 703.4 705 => 704.650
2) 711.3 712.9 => 712.481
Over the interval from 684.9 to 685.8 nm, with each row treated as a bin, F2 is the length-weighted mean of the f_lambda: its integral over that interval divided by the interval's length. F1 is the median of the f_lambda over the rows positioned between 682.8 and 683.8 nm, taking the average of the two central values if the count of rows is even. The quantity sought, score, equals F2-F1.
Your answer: 0.17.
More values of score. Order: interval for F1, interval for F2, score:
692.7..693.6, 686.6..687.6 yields 0.13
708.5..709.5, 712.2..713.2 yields -0.15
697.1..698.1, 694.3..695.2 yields 0.01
